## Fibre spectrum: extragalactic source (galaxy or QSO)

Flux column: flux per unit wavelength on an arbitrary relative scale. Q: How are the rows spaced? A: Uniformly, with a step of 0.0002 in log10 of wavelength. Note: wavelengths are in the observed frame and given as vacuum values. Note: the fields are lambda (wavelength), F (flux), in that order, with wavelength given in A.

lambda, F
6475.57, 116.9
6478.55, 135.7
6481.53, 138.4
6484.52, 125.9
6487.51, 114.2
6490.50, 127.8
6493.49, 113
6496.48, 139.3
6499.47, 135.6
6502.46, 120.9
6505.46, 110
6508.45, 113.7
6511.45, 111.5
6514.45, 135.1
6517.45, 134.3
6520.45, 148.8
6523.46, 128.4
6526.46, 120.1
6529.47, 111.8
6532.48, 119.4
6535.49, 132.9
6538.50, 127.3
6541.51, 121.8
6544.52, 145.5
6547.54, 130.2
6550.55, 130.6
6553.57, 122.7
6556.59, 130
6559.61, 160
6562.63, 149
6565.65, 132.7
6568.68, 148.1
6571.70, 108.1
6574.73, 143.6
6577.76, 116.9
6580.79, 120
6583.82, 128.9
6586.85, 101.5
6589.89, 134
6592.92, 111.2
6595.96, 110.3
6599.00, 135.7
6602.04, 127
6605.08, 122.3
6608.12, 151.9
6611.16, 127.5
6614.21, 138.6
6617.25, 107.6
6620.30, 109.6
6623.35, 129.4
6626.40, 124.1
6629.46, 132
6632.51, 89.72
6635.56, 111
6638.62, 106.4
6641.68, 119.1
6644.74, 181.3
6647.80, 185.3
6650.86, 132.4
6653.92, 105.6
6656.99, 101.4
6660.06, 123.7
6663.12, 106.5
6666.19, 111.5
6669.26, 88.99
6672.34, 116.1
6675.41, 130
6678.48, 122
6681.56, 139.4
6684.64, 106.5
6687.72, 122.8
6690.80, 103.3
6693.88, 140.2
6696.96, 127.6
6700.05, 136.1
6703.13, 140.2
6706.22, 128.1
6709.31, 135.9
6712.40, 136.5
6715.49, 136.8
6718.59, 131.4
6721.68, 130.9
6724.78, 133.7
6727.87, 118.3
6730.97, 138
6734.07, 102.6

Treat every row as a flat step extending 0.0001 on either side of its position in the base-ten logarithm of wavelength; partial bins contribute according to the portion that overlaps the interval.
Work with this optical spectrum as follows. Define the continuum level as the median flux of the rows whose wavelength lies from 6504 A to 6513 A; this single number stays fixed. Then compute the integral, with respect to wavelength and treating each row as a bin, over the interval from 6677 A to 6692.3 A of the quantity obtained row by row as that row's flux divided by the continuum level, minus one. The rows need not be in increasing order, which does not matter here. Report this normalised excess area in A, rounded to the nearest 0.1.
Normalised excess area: 1.0 A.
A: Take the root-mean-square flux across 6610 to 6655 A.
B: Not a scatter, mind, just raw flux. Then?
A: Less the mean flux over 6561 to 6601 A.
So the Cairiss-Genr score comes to 3.0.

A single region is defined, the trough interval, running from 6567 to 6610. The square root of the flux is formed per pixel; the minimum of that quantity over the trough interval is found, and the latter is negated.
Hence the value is -10.1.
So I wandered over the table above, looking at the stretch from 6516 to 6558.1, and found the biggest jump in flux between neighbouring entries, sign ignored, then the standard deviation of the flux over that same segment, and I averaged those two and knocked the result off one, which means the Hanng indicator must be -16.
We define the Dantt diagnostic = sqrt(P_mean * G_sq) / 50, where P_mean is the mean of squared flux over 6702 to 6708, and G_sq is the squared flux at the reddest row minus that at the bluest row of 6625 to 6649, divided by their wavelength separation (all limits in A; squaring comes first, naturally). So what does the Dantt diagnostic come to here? 80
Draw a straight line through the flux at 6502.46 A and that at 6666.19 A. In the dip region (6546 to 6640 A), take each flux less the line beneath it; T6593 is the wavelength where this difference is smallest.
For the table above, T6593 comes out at 6632.51 A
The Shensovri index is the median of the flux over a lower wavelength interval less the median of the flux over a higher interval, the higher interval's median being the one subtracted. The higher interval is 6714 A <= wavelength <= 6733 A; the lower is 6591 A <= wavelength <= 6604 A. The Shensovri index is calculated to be -13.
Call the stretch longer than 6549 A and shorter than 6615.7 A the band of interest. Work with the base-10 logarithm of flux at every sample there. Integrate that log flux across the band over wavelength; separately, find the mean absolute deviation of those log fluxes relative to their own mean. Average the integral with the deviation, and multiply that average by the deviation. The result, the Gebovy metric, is 2.8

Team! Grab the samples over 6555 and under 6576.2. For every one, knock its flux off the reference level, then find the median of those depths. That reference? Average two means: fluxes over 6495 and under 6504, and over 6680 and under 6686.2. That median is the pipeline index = -16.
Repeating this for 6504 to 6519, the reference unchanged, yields 14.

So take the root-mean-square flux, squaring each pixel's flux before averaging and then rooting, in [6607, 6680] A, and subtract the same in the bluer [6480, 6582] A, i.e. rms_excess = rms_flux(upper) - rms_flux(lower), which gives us -4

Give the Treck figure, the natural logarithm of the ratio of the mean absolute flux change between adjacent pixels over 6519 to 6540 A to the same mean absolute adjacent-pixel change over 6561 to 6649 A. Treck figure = -0.61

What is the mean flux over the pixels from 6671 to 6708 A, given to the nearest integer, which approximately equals 126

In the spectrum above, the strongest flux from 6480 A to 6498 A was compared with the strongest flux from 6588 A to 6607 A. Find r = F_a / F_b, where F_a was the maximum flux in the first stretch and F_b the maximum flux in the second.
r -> 1.03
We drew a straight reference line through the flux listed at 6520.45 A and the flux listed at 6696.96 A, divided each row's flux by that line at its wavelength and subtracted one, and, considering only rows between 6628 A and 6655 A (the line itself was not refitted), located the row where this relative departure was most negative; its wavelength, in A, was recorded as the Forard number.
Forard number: 6632.51 A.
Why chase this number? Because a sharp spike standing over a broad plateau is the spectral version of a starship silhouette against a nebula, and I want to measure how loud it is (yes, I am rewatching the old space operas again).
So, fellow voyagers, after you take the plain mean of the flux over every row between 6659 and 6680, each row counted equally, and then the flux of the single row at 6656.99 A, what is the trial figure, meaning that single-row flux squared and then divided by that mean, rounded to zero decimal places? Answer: 90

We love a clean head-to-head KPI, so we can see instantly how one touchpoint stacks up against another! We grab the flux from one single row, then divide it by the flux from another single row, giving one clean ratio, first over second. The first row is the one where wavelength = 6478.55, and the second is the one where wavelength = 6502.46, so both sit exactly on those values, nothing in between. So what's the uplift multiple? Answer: 1.12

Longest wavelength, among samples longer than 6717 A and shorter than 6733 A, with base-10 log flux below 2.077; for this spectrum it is 6727.87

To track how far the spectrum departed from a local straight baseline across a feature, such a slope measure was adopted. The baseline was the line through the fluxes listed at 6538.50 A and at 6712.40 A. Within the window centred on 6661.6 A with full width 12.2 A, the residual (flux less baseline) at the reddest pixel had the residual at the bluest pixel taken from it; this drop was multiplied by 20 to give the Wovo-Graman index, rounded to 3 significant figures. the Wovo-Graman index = 192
